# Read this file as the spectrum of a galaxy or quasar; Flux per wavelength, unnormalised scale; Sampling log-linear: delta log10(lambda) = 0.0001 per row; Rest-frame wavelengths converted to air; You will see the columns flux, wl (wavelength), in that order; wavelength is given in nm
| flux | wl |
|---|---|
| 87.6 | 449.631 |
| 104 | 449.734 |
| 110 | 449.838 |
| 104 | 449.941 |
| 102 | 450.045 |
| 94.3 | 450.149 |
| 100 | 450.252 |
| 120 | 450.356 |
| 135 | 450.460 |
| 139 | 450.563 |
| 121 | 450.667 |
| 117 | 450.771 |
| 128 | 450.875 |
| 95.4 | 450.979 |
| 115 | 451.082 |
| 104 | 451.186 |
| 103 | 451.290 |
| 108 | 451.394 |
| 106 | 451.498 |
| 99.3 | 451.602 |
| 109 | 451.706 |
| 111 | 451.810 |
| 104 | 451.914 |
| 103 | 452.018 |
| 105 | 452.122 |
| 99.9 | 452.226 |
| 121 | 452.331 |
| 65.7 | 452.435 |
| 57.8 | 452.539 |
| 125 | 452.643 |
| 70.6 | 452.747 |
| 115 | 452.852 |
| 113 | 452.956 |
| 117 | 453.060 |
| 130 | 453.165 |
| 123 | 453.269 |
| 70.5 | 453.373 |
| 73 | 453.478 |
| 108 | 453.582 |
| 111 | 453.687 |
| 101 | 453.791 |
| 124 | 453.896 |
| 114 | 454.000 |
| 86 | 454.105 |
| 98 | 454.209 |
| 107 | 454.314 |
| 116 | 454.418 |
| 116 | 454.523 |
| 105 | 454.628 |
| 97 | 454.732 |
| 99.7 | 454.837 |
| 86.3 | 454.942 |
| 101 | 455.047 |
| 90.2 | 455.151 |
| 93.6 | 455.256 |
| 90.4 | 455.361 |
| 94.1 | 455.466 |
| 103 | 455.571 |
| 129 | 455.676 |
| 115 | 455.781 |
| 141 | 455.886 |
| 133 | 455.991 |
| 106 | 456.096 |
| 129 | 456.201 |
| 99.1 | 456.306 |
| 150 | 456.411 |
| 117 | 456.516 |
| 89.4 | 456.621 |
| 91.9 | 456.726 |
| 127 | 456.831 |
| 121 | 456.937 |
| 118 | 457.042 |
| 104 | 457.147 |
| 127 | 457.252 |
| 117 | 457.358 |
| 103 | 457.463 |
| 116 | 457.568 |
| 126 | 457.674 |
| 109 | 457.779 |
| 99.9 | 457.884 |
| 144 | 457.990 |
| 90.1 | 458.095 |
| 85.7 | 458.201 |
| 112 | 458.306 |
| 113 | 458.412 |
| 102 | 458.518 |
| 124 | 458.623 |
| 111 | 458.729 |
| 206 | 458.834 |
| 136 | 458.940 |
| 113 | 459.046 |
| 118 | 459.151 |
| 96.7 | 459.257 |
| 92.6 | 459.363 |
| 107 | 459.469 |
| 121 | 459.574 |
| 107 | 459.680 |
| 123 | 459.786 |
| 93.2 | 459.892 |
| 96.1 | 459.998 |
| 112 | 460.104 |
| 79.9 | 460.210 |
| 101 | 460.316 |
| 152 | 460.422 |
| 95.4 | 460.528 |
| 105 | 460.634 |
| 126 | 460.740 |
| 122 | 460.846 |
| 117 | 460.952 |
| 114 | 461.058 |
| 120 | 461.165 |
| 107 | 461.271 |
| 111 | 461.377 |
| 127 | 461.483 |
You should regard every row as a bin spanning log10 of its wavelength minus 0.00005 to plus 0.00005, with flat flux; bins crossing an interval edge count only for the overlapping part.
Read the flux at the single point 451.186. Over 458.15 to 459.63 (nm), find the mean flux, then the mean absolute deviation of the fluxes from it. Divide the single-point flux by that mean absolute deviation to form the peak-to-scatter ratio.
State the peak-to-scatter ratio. 6.1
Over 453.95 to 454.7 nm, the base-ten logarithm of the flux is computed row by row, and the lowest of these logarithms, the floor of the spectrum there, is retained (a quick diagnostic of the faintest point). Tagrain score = 1.93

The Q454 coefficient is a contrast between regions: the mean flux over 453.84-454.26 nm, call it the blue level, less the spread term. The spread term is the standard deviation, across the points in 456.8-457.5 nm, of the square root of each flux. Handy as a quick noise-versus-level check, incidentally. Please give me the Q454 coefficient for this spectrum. 105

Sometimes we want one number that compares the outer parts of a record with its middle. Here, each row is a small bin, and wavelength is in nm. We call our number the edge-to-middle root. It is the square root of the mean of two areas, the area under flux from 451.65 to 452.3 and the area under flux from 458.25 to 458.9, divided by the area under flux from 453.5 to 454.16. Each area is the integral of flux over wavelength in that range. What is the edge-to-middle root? 1.04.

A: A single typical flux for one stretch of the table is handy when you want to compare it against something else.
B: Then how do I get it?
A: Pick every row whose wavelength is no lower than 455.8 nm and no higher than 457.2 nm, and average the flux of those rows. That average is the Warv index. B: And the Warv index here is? 117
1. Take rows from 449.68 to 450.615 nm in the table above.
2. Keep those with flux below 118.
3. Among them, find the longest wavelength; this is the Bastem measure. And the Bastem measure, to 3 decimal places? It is 450.252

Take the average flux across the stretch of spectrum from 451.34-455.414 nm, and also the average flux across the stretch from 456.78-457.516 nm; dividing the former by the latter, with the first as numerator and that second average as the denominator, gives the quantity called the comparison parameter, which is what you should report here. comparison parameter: 0.87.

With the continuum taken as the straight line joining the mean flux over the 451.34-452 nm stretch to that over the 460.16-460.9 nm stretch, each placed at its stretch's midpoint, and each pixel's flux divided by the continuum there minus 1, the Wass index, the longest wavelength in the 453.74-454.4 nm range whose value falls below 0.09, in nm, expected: 454.314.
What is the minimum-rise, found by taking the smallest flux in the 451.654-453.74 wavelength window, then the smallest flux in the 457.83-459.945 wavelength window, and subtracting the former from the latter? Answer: 28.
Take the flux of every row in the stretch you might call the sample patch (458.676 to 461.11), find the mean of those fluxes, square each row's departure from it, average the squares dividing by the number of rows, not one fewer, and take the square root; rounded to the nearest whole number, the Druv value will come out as 25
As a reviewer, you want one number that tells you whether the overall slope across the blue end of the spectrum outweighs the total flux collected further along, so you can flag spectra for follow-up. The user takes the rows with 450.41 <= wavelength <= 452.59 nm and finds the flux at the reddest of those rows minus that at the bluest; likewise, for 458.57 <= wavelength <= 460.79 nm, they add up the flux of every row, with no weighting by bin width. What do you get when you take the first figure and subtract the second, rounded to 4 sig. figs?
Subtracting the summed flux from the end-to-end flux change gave -2493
